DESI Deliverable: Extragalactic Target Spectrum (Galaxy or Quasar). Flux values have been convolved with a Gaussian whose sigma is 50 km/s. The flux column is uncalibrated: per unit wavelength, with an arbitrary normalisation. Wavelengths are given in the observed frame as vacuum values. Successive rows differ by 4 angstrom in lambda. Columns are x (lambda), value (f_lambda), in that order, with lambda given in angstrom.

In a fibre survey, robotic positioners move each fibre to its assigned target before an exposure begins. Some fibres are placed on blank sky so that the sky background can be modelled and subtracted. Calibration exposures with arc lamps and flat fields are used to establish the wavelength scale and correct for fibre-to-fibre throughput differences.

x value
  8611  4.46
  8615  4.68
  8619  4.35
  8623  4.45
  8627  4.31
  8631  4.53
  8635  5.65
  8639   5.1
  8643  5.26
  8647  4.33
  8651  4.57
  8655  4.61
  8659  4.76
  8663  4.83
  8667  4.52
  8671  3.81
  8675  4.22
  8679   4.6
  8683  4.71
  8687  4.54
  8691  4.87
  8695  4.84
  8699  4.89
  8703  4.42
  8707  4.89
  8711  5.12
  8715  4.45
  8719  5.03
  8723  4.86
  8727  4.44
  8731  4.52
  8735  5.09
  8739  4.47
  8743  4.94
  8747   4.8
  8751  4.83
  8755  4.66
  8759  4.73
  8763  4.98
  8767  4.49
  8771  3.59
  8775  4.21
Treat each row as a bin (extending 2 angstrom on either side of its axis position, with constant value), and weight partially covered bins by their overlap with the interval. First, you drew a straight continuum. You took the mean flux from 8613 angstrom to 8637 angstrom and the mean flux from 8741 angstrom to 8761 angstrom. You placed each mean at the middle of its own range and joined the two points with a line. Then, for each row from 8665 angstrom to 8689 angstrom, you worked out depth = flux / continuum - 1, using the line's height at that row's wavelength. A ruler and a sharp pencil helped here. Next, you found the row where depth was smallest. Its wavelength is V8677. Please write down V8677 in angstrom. 8671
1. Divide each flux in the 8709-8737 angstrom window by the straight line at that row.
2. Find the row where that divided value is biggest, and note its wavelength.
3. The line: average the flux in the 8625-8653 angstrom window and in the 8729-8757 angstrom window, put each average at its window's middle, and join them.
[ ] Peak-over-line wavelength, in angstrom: 8711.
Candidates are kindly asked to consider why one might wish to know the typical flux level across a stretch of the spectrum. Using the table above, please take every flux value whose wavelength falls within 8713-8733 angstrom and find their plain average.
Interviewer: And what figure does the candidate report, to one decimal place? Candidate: 4.7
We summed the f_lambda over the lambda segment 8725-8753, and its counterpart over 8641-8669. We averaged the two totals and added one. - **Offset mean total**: 34.0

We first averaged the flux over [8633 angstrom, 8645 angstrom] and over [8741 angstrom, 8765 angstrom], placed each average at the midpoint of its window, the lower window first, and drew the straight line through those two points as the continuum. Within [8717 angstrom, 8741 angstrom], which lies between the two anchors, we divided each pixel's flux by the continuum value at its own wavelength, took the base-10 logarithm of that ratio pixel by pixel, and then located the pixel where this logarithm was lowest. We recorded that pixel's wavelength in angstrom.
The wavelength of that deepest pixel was 8727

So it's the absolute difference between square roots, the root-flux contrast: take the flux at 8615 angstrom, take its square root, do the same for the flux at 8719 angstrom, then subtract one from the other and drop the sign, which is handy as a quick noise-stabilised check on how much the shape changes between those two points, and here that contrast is 0.08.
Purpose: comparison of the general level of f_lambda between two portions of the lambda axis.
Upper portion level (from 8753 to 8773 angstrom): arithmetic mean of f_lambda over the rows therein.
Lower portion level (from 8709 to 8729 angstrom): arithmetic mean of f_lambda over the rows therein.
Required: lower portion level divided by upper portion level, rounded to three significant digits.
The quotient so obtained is 1.06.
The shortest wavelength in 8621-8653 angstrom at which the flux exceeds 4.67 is 8635 angstrom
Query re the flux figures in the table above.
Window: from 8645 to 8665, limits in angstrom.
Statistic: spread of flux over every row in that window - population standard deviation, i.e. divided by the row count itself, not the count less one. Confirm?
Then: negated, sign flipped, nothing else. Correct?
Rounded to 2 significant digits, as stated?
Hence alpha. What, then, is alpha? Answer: -0.17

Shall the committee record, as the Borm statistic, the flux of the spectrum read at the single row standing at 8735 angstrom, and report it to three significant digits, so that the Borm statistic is 5.09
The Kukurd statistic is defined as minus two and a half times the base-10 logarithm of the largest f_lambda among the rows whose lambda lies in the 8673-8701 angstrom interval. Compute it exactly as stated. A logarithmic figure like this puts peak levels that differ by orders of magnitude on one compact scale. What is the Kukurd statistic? -1.72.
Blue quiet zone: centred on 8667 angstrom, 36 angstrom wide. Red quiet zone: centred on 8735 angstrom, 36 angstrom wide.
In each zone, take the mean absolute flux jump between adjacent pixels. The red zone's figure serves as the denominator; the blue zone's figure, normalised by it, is 0.87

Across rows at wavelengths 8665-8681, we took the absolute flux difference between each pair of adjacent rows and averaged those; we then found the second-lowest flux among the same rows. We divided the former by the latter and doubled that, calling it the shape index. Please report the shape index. 0.24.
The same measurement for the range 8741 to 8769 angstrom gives 0.08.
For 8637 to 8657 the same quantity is 0.15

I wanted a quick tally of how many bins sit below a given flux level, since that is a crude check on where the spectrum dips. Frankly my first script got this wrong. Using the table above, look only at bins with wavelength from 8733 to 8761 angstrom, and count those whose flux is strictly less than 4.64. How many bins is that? 1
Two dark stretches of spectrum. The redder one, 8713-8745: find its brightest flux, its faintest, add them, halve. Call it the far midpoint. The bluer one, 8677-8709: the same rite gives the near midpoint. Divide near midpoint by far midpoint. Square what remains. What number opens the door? 1.0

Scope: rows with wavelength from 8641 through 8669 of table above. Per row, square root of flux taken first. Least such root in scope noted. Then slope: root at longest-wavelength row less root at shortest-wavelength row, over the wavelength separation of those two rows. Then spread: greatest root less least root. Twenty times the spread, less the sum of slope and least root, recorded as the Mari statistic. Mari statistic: 2.2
